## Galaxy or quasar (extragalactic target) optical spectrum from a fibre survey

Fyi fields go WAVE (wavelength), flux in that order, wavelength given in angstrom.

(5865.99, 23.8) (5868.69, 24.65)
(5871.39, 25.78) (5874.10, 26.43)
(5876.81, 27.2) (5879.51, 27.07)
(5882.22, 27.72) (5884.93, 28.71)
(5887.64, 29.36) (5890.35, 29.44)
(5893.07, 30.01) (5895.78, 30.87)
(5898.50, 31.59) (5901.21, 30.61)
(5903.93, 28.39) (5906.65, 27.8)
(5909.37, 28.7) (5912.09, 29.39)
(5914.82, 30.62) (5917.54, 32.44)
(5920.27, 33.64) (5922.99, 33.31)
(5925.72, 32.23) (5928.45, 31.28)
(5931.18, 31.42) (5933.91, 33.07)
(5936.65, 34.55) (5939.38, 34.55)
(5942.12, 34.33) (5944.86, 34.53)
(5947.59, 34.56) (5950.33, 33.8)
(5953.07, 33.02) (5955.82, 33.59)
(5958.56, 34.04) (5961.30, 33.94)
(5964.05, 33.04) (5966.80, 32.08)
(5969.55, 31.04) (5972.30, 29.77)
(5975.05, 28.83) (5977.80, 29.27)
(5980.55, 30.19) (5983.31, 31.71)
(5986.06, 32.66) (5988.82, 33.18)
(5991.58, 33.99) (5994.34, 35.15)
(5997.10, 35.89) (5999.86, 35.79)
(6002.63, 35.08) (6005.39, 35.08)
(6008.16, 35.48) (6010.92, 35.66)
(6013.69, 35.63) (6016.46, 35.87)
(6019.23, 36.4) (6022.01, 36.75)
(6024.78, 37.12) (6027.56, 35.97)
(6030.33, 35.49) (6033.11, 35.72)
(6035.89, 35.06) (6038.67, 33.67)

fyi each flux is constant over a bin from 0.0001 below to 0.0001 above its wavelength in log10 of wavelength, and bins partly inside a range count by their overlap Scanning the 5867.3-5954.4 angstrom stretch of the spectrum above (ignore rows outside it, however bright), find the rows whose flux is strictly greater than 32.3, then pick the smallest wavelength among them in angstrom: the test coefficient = 5917.54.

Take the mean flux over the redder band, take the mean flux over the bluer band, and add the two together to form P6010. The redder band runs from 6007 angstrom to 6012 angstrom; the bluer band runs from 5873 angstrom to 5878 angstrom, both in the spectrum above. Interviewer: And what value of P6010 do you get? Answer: 62.4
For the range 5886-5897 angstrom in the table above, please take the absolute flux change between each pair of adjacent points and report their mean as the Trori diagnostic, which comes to 0.5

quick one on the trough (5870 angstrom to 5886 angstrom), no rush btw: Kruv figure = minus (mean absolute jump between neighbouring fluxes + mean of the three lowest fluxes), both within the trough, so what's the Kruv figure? -27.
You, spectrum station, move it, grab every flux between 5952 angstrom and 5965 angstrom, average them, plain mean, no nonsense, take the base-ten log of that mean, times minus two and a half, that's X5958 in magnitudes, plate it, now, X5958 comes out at -3.81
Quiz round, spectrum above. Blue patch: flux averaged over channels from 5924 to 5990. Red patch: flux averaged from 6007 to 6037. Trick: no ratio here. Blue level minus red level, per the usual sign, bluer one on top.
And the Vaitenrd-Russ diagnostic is -3.4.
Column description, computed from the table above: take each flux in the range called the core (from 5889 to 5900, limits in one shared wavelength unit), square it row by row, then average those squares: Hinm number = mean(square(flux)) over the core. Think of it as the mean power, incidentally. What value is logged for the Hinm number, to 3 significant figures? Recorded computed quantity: 930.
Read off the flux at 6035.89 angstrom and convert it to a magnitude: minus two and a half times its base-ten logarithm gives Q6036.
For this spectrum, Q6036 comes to -3.86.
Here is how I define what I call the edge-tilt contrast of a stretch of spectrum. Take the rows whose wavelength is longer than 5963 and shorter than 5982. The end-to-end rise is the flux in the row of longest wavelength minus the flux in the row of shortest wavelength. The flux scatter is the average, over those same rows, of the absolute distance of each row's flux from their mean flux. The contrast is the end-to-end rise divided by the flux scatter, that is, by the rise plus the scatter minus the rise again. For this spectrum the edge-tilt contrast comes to -2.3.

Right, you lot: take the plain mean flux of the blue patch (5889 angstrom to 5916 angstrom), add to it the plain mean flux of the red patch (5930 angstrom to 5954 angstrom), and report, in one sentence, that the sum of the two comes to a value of 64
